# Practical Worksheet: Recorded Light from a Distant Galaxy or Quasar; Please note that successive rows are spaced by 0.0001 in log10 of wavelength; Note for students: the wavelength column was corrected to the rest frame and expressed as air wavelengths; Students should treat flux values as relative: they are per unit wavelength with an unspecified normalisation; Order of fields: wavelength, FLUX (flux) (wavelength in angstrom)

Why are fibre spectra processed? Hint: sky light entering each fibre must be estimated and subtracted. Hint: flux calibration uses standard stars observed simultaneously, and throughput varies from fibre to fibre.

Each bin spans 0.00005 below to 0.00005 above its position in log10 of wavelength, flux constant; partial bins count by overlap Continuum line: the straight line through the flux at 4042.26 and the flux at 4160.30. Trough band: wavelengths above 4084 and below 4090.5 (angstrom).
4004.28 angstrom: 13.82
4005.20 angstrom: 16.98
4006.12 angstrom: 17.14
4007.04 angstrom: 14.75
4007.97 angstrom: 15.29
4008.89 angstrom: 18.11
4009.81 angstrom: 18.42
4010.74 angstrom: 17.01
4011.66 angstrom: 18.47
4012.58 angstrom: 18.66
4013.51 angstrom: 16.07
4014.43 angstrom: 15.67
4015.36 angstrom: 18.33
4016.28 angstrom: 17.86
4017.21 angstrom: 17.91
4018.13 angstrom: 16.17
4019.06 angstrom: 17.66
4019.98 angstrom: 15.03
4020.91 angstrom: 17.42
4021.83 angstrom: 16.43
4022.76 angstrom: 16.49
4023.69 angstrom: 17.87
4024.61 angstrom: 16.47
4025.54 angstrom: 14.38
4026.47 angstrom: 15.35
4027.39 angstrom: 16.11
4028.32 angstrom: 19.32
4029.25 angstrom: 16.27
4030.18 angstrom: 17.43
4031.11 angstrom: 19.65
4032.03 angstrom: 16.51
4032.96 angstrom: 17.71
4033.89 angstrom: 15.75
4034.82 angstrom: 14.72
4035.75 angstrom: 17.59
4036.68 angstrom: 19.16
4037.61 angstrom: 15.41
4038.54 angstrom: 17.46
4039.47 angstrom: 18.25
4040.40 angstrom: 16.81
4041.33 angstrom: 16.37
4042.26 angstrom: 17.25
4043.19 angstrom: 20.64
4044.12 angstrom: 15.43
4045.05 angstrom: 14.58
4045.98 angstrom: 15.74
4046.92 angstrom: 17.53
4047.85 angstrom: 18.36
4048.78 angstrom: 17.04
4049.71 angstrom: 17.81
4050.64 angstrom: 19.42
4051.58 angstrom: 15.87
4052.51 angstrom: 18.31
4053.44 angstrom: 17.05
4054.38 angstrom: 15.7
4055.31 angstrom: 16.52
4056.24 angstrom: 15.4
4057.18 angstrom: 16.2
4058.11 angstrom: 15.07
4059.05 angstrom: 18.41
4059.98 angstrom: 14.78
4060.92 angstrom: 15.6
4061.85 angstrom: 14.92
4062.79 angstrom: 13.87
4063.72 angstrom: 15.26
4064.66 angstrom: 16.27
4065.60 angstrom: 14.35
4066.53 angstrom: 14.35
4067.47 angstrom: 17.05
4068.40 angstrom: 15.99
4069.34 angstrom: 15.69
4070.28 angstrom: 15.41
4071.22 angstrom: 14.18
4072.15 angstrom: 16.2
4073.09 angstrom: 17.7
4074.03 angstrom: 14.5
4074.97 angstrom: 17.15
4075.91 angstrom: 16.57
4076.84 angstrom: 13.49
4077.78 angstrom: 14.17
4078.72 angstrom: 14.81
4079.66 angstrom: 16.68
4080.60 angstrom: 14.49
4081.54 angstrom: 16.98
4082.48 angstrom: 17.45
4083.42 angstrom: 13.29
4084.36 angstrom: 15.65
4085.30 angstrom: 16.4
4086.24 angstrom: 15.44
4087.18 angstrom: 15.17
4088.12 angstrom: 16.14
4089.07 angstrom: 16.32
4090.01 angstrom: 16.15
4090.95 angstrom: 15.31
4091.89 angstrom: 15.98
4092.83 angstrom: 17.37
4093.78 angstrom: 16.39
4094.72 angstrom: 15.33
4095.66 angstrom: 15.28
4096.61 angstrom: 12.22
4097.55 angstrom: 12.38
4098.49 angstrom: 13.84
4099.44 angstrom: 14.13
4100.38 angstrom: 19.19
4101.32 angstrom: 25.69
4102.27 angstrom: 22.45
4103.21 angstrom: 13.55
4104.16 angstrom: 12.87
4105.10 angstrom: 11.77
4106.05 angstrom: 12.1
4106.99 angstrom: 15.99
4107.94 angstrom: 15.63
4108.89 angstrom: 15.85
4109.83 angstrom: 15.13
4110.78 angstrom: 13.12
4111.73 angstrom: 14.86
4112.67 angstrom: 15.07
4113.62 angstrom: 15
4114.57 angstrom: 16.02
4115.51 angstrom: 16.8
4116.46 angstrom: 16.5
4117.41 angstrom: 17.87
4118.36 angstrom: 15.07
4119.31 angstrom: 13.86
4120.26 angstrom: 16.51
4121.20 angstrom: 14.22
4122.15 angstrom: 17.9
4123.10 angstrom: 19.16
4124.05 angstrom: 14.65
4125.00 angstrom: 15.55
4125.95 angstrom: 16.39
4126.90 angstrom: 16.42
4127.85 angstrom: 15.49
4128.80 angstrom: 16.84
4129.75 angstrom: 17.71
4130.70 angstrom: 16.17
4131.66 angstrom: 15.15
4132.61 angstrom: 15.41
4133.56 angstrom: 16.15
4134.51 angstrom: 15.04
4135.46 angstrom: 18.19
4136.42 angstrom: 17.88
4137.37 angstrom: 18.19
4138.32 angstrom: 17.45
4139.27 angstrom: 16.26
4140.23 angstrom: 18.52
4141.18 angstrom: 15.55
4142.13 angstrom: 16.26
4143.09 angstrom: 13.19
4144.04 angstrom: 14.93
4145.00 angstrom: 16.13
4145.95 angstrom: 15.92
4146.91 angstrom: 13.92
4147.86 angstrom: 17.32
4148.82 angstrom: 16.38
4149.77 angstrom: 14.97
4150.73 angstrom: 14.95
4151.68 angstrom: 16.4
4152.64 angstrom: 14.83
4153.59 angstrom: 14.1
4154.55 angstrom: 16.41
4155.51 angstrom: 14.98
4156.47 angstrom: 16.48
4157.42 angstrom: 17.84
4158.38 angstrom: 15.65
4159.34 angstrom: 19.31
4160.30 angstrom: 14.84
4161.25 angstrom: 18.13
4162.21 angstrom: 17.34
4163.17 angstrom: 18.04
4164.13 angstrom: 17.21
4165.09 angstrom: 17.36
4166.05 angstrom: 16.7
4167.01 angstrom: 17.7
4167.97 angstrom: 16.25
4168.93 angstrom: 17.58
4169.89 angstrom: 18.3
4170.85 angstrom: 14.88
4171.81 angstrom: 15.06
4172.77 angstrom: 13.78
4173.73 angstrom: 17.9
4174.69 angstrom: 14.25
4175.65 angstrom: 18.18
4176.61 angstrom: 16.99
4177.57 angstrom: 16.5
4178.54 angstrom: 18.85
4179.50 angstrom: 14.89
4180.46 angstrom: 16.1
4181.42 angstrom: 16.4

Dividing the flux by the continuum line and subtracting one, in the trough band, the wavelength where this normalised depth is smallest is 4087.18 angstrom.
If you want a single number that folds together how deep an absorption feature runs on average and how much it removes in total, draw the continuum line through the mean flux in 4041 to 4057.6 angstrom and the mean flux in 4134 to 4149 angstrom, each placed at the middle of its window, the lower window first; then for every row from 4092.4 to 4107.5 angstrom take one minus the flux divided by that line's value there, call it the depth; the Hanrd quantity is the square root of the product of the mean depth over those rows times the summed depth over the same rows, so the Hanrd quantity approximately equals 0.23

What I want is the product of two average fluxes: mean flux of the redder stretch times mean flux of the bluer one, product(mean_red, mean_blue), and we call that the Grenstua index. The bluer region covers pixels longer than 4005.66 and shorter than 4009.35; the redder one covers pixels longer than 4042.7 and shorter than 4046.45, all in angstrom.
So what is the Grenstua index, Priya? 271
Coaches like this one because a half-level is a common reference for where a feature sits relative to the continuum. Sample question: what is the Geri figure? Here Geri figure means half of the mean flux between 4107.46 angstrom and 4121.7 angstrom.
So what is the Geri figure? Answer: 7.72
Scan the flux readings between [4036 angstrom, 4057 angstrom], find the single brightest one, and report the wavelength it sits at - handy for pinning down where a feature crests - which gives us 4043.19 angstrom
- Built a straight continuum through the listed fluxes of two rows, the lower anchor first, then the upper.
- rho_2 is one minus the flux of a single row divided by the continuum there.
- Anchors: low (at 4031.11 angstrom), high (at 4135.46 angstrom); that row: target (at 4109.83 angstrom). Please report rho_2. 0.184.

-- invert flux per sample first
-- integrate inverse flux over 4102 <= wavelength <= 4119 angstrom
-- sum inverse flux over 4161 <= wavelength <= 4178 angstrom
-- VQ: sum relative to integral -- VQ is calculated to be 0.95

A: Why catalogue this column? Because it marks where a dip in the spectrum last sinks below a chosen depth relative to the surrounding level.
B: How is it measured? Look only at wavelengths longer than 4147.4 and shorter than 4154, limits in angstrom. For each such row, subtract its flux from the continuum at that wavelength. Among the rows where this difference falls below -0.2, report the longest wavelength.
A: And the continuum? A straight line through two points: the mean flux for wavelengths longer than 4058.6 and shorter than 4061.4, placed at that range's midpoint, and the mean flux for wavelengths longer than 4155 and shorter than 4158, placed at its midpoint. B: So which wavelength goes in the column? 4147.86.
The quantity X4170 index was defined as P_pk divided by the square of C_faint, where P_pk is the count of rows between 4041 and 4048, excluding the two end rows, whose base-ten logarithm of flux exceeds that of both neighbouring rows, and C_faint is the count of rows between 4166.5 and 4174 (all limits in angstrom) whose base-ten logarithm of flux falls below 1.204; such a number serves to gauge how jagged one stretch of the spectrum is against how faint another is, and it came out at 0.11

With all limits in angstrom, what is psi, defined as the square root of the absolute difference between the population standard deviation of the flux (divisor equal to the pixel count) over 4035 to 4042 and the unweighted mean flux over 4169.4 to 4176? 3.86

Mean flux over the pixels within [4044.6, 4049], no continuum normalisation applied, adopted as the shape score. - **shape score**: 16.6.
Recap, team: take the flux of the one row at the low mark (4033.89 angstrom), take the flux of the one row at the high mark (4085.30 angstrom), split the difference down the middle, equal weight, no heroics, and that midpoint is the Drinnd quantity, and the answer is 16.1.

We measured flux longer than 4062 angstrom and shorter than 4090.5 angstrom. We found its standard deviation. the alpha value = 1.2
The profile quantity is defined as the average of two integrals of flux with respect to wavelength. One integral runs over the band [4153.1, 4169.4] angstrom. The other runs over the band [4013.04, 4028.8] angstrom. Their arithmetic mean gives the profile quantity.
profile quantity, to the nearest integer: 269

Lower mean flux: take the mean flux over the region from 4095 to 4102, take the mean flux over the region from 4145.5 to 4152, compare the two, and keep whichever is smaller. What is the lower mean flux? 15.7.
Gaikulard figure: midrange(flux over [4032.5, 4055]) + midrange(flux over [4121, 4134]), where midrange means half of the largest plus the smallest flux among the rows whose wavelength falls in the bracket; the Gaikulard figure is 34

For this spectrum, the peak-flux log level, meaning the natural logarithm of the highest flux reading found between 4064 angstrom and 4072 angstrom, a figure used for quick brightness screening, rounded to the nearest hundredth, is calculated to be 2.84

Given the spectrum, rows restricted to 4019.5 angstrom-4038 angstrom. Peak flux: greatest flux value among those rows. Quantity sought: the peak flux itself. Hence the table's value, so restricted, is 19.65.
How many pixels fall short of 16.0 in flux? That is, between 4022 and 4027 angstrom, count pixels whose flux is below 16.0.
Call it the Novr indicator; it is 2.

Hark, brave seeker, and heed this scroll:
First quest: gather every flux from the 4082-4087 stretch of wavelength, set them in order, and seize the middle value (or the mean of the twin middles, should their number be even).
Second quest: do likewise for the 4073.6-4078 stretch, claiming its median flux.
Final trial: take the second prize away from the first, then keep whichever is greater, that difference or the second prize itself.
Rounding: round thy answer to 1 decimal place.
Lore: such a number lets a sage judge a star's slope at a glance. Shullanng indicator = 14.5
